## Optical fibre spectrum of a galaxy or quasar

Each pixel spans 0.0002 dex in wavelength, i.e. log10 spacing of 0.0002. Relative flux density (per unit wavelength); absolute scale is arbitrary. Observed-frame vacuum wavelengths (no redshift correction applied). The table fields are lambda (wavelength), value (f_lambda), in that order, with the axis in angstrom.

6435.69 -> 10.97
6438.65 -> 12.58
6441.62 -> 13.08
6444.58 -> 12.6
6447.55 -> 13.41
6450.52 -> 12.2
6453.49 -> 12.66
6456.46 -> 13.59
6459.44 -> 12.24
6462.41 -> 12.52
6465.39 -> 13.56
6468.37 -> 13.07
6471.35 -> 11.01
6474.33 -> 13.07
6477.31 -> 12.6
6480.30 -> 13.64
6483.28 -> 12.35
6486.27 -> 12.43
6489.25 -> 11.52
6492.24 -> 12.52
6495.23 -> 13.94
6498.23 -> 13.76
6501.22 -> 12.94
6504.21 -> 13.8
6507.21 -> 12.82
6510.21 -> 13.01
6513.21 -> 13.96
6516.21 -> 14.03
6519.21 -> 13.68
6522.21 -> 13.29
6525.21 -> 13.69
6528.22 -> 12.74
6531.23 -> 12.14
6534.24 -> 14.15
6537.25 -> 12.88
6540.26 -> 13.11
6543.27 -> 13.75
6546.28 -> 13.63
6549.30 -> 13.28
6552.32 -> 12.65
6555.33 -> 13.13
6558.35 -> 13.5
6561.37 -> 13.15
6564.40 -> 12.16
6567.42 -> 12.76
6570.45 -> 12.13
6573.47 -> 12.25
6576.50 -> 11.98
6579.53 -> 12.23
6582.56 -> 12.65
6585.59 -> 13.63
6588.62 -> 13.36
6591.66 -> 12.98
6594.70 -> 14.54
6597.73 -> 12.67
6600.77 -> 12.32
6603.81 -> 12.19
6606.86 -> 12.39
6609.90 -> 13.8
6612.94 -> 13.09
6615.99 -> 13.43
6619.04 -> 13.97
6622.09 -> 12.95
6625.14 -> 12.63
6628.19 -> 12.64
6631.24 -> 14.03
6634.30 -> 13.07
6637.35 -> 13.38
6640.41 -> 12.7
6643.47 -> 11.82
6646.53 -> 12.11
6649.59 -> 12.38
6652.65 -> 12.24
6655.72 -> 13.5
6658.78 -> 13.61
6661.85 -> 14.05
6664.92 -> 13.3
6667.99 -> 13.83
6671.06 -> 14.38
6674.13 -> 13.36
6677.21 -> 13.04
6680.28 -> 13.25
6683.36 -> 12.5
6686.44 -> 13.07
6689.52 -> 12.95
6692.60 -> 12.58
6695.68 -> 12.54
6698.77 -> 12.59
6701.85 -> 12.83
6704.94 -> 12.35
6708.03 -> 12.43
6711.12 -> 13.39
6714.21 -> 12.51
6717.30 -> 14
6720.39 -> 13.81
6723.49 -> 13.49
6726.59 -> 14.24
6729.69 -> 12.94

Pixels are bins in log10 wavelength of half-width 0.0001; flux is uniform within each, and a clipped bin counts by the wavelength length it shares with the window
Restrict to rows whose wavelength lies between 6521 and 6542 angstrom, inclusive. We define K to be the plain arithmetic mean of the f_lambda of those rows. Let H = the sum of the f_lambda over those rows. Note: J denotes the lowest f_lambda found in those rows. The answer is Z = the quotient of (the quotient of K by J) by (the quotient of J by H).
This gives 8.2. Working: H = 92.0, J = 12.14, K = 13.1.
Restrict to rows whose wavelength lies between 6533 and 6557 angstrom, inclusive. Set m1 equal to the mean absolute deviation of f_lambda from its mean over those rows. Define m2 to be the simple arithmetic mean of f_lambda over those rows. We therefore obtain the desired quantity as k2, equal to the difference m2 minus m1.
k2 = 12.9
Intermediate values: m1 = 0.39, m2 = 13.3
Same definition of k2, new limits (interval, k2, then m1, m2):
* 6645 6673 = 12.6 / 0.68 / 13.3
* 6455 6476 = 12.0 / 0.69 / 12.7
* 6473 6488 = 12.4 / 0.43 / 12.8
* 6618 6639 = 12.8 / 0.48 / 13.2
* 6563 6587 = 12.1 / 0.40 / 12.5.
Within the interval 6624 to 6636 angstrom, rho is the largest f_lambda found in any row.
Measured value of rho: 14.03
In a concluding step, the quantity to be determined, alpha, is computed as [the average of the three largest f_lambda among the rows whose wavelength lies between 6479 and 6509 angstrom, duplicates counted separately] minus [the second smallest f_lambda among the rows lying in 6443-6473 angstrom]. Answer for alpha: 1.6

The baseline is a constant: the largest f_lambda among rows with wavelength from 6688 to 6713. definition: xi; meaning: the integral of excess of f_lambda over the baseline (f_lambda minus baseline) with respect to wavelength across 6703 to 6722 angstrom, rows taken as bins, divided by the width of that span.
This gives -0.3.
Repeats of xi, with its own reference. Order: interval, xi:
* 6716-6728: 0.5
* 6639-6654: -1.1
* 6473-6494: -0.8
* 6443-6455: -0.7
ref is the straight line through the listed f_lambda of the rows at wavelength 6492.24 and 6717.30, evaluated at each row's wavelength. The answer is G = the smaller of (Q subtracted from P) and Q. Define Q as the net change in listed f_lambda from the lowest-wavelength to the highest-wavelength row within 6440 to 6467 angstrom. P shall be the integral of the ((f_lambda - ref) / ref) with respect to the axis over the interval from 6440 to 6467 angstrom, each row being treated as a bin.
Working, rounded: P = 1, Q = 0.5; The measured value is 0.5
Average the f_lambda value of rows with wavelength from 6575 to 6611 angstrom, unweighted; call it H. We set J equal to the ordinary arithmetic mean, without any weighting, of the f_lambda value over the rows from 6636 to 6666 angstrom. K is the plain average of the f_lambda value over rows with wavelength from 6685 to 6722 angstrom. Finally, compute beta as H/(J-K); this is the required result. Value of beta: -1090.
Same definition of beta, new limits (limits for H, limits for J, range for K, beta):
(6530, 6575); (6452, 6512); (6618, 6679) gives -44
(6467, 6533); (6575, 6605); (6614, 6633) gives -31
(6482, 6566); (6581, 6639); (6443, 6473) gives 29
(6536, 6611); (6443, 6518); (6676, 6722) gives 1762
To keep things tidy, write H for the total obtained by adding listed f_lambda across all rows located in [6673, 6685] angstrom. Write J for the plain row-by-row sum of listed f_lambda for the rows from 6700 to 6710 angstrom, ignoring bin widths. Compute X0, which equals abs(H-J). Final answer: 15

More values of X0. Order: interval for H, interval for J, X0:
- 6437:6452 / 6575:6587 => 13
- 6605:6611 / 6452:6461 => 12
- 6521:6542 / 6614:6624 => 52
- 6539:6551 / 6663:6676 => 1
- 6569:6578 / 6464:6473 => 1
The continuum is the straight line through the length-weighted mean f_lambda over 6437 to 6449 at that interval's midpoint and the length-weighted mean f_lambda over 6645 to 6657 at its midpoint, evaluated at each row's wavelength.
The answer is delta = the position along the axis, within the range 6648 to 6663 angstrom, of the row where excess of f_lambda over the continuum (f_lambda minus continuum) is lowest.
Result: 6652.65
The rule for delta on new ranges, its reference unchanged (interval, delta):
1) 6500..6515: 6507.21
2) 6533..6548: 6537.25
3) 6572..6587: 6576.50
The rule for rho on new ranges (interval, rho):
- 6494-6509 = 13.94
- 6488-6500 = 13.94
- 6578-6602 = 14.54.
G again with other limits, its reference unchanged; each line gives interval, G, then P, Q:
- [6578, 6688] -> -3.8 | -3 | 0.8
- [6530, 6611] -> -2.2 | -1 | 1.7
